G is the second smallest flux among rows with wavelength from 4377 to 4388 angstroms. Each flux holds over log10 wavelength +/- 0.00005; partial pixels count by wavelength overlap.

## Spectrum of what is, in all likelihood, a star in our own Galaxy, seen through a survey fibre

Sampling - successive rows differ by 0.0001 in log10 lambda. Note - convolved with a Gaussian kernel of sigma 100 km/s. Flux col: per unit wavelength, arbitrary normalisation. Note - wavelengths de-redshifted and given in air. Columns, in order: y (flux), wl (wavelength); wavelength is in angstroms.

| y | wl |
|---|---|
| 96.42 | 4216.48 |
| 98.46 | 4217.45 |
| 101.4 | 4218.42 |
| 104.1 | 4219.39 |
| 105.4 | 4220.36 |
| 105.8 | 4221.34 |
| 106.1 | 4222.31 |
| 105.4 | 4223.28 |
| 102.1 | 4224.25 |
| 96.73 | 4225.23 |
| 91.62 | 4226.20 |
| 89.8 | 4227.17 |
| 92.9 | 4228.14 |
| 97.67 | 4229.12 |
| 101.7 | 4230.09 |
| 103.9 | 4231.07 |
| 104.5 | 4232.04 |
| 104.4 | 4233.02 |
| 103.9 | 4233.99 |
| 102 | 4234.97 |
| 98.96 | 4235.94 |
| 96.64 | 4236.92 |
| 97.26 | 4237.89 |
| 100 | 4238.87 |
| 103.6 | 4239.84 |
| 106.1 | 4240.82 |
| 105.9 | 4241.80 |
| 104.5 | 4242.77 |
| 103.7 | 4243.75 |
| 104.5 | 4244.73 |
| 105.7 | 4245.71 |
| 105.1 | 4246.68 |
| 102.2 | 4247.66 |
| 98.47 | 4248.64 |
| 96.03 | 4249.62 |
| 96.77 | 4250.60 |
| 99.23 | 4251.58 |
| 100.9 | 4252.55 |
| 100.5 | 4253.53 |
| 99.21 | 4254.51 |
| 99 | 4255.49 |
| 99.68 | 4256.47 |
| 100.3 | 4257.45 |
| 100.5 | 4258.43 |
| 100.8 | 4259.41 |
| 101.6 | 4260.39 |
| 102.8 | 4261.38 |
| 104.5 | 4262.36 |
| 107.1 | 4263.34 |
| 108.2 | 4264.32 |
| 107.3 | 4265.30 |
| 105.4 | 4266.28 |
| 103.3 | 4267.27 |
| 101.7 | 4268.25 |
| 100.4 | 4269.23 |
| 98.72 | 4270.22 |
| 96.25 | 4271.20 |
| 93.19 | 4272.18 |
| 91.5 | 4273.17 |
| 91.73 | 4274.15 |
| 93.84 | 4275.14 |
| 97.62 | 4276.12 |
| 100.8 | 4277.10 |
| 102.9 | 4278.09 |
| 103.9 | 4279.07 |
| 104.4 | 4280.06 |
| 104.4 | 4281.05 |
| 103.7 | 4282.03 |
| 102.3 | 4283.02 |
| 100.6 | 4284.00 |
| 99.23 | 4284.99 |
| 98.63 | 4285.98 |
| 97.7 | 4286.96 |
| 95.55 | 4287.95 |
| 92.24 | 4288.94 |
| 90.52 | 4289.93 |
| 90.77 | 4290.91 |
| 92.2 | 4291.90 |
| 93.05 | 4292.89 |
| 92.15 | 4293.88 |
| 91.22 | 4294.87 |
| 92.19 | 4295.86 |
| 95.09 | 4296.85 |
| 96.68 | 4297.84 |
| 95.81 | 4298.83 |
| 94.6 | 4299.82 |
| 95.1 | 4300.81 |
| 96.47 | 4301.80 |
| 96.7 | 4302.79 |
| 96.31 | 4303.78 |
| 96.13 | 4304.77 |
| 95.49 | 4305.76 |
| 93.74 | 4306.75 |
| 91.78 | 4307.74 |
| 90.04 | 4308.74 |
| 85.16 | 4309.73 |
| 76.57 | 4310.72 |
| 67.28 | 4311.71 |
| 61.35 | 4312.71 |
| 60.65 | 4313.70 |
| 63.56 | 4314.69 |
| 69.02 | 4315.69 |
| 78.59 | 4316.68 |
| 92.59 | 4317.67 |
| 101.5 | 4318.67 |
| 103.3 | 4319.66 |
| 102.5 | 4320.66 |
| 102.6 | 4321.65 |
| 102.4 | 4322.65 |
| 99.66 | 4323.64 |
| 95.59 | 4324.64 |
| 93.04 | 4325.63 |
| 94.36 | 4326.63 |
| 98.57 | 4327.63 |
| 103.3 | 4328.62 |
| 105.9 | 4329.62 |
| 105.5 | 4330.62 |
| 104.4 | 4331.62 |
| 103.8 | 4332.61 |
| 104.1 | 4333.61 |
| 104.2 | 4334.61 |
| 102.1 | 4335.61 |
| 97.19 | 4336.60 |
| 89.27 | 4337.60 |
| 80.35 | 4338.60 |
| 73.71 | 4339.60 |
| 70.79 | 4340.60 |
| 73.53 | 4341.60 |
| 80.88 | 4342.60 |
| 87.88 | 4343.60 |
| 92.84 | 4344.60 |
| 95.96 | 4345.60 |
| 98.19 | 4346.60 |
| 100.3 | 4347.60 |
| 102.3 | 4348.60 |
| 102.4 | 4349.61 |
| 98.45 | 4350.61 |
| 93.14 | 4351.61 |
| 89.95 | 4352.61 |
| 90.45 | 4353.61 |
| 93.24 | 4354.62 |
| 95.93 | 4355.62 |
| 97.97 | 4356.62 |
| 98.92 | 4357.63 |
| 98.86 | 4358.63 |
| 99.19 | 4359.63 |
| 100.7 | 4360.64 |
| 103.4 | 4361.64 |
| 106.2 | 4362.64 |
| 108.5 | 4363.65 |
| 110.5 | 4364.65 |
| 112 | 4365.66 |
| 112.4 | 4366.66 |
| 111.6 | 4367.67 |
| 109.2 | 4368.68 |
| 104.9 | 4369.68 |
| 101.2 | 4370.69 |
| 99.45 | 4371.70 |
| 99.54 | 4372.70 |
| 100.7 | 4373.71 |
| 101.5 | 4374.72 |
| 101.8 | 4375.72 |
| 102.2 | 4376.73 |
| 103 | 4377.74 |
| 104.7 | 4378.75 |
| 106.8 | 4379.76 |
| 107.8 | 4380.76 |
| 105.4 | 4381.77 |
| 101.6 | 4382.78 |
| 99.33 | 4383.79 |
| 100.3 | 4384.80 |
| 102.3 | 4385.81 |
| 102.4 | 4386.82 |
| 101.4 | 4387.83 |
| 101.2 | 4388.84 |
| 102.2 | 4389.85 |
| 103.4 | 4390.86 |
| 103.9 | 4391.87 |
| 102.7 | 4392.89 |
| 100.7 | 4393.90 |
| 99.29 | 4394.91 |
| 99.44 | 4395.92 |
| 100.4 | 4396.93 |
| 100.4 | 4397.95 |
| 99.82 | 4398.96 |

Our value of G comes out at 100.3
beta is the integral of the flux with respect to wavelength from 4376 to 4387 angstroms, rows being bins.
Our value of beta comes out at 1135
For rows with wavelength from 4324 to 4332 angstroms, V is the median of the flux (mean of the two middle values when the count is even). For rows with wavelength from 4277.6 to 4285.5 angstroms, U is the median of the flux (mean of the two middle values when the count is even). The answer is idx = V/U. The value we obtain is 0.98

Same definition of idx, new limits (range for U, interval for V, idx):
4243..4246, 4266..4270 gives 0.98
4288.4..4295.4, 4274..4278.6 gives 1.06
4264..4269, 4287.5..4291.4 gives 0.87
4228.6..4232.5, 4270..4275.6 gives 0.91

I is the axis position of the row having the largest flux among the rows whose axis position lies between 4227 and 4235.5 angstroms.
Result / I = 4232.04 angstroms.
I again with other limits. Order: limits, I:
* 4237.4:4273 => 4264.32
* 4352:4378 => 4366.66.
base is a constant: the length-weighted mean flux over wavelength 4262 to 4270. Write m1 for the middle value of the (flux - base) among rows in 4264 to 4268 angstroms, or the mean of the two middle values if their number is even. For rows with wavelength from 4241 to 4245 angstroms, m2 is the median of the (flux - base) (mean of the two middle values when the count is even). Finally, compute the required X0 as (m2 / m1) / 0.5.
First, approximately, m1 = 2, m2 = 0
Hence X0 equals 0.0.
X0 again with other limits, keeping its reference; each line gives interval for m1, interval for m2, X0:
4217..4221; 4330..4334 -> 0.3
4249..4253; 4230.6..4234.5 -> 0.1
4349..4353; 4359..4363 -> 0.6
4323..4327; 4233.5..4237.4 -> 0.8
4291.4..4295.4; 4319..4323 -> 0.3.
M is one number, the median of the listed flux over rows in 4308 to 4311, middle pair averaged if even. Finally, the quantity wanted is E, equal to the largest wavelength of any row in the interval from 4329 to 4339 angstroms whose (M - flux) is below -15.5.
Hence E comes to 4335.61 angstroms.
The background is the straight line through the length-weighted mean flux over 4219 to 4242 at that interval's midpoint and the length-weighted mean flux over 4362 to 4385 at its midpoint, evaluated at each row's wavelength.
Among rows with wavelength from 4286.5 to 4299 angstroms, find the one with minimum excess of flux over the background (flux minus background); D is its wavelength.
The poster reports 4289.93 angstroms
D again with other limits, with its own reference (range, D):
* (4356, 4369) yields 4356.62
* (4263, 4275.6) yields 4273.17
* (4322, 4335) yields 4325.63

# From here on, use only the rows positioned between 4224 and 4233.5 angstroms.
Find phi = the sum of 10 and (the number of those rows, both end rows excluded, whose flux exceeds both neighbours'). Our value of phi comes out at 11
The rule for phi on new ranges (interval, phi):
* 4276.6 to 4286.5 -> 10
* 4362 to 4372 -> 11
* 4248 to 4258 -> 11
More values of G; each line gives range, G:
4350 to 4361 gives 90.45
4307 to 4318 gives 61.35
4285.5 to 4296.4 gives 90.77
